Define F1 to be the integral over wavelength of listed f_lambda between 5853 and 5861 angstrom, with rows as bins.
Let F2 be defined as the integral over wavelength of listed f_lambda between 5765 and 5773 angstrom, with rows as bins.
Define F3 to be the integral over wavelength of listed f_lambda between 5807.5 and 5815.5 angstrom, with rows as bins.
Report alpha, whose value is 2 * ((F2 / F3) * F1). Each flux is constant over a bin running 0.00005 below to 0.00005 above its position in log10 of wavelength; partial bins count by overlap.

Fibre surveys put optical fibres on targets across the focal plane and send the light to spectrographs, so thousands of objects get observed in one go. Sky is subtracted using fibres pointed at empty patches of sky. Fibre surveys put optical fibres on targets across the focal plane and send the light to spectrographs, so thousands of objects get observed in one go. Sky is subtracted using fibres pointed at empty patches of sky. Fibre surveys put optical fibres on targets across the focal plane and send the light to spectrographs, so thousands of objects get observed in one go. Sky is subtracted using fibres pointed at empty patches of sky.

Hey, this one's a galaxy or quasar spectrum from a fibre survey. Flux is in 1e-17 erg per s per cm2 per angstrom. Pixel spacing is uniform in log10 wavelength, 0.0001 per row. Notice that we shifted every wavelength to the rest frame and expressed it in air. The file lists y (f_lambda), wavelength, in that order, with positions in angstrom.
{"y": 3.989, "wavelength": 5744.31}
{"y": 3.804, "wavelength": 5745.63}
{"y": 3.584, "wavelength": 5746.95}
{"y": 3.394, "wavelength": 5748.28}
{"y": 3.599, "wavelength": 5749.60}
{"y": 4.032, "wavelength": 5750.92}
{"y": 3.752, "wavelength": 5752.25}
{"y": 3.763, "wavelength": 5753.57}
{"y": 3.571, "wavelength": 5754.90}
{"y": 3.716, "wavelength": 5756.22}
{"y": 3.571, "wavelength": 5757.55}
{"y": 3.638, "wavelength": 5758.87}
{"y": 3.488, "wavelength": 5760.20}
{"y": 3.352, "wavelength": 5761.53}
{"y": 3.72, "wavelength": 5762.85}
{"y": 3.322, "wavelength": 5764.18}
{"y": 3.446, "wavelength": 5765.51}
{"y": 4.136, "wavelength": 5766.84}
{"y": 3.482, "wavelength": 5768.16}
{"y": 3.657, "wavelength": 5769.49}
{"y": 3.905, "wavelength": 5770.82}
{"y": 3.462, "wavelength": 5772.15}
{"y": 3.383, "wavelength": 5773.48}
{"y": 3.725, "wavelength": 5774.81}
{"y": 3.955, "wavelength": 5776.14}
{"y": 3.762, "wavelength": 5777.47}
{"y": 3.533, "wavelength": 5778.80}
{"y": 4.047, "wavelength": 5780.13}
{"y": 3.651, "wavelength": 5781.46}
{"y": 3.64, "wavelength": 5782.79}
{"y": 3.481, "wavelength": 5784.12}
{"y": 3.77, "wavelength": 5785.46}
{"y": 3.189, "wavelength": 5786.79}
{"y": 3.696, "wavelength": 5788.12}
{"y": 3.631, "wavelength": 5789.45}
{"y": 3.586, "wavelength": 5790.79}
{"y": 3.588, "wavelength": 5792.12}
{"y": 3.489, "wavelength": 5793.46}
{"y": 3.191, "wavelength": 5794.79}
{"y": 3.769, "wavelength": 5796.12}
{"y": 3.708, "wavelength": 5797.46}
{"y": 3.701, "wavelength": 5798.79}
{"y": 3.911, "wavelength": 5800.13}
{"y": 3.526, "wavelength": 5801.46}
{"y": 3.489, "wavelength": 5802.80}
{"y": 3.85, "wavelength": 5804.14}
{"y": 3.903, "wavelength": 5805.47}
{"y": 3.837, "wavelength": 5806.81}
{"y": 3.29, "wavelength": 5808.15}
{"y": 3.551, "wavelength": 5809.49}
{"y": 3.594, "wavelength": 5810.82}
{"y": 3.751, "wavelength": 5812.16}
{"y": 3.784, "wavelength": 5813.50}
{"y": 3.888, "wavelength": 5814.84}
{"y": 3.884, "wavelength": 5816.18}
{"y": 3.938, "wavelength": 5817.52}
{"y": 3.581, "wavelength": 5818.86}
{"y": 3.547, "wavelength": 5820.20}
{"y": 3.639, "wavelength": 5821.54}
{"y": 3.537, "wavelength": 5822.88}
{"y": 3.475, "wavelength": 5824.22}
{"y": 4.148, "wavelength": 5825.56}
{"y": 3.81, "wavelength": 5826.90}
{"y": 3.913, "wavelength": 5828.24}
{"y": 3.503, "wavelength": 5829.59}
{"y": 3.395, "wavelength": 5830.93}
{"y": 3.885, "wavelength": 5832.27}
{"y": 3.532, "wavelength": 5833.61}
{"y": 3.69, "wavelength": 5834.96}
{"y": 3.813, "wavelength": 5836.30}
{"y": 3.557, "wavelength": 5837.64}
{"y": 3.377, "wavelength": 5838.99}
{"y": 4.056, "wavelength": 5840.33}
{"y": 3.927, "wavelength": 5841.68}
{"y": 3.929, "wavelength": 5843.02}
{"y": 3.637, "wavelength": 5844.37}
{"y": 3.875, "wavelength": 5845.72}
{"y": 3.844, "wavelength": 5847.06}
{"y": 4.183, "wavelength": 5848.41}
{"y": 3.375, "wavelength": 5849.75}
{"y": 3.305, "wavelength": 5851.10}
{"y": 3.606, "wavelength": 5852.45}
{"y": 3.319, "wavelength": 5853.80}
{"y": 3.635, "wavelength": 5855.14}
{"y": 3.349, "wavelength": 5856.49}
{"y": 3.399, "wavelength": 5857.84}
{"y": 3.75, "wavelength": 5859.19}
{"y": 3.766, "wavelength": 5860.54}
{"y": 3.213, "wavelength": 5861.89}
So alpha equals 57.1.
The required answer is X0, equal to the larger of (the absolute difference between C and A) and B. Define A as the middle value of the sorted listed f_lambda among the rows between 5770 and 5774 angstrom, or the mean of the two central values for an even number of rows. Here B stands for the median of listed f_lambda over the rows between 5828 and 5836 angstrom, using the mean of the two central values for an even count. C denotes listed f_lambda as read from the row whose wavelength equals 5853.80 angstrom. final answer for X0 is 3.61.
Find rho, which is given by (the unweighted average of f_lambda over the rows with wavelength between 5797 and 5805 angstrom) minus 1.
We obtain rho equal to 2.70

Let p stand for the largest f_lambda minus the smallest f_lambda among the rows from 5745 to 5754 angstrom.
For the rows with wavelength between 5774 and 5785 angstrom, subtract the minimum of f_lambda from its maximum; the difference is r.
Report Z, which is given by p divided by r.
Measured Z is 1.13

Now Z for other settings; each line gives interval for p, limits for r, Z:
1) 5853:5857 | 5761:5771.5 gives 0.39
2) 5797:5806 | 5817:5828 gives 0.63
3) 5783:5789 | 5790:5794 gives 5.87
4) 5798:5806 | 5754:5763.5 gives 1.15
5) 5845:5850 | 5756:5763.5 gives 2.20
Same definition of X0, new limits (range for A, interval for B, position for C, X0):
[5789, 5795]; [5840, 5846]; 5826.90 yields 3.93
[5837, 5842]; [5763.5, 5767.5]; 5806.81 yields 3.45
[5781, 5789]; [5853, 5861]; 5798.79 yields 3.52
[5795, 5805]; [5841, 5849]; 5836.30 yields 3.90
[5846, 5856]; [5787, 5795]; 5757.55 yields 3.59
